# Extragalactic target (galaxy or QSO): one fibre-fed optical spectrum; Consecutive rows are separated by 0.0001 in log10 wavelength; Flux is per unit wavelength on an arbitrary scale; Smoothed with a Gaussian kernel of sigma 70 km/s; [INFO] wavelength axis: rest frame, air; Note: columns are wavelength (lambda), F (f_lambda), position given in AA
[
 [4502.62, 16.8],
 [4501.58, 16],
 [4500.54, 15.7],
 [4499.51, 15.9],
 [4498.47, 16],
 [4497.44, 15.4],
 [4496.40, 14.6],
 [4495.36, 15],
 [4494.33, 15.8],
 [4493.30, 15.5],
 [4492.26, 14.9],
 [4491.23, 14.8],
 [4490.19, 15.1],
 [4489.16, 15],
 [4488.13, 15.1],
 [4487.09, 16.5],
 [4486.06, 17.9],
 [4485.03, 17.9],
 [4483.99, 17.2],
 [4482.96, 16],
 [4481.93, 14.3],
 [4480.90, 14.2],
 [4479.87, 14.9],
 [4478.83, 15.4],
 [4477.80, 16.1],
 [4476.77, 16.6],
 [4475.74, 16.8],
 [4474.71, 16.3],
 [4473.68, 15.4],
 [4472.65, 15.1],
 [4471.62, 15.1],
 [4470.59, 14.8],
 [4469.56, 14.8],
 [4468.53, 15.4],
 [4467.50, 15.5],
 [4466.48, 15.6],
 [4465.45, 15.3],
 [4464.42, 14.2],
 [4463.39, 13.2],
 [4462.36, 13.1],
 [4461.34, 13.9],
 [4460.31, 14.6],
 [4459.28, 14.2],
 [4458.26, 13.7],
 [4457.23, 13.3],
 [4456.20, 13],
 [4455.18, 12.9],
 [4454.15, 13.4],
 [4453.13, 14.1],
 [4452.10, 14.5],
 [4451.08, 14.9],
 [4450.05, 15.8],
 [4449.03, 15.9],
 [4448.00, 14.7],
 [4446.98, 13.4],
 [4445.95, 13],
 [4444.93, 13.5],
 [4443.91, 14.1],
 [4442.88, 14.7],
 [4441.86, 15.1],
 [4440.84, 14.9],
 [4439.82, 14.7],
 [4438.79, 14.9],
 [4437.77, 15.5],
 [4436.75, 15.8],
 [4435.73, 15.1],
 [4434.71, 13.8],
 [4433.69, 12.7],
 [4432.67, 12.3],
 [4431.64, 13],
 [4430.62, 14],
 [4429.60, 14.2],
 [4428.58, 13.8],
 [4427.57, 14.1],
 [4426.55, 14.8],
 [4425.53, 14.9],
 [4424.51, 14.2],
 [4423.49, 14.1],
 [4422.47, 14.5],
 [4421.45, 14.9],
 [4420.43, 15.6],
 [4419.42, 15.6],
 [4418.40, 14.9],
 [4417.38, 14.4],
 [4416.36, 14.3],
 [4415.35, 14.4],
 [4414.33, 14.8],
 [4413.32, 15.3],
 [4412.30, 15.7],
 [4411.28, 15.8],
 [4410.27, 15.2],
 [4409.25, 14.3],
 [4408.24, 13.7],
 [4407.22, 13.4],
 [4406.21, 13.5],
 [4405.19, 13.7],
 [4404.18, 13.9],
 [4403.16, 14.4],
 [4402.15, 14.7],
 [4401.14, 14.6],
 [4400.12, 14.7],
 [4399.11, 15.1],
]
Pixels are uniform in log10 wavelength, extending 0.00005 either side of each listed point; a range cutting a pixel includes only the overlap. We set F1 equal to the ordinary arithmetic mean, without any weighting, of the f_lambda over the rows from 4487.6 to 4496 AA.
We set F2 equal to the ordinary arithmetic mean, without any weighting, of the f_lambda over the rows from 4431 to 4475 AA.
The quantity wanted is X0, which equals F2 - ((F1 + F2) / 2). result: -0.4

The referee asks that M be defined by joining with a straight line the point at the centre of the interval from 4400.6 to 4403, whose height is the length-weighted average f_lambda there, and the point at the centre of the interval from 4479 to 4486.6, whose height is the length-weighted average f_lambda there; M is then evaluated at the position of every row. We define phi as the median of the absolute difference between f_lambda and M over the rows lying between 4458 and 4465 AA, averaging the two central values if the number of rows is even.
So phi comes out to 1.8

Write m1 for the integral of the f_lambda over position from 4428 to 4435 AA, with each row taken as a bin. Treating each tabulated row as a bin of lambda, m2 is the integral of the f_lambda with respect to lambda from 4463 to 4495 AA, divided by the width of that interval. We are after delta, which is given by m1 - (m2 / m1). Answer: 94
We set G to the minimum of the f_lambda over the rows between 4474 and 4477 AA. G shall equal 16.3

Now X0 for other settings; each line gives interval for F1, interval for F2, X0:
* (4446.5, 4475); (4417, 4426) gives 0.1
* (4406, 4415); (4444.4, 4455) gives -0.2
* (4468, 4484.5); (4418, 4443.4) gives -0.5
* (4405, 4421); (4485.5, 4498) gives 0.4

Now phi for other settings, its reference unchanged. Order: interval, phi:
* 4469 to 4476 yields 0.7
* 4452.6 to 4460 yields 2.1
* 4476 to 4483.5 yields 0.7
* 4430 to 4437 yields 1.4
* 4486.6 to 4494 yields 1.1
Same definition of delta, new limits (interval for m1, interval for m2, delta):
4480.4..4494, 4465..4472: 214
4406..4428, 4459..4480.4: 323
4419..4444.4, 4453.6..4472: 367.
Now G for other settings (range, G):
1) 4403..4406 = 13.7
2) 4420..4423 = 14.5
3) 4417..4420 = 14.4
